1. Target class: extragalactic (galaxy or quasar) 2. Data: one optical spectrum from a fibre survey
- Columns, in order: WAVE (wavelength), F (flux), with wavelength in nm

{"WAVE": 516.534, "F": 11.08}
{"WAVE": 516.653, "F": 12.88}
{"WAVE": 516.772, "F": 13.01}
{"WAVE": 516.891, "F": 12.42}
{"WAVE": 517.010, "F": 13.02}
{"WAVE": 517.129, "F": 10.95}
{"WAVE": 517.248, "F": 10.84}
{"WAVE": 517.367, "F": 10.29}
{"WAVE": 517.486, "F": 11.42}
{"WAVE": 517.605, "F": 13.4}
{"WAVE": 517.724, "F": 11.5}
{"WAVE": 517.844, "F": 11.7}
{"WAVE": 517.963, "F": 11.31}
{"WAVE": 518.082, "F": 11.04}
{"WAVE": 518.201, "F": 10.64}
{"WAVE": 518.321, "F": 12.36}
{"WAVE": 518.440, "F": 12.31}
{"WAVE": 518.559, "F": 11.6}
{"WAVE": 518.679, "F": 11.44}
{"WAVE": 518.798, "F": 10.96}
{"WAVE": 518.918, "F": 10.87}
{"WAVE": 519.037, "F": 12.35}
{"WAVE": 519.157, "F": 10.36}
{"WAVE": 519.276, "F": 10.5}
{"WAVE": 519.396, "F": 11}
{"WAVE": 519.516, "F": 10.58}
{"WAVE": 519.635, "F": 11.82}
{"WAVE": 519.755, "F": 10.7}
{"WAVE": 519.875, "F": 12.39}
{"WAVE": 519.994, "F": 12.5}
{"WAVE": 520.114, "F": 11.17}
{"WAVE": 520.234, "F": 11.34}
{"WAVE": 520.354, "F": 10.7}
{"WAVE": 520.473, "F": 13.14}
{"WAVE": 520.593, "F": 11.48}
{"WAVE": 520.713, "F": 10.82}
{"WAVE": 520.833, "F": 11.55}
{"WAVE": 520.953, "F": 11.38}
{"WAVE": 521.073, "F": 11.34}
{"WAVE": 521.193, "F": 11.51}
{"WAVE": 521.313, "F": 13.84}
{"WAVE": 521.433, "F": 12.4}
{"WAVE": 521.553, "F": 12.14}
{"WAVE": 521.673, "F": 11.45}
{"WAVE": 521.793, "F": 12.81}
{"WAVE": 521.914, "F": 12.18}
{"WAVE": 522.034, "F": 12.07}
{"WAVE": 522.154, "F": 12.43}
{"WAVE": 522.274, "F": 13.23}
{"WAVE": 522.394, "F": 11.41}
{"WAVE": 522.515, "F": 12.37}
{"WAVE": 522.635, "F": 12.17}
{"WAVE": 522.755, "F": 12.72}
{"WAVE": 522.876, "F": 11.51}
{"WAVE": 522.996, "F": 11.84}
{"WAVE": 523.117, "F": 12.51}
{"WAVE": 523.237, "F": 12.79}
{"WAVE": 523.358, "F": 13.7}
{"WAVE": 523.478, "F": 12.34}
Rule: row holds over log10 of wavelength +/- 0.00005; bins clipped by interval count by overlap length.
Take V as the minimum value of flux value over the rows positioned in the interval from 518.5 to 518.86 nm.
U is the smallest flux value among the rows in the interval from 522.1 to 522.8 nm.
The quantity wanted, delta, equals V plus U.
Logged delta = 22.4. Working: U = 11.41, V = 10.96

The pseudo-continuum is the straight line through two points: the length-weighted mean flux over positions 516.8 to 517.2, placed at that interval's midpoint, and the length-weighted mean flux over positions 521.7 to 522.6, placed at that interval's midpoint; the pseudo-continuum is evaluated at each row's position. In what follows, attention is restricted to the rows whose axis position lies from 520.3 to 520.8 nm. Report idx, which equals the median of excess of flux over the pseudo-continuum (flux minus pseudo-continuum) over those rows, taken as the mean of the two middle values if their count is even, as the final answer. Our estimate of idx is -1.12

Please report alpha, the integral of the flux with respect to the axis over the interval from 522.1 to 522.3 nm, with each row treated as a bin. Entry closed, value 3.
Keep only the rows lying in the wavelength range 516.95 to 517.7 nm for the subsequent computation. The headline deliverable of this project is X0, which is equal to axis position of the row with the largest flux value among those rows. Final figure 517.605 nm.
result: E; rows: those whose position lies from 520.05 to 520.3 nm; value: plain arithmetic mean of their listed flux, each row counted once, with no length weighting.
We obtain 11.3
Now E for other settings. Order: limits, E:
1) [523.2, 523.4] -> 13.2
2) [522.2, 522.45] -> 12.3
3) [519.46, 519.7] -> 11.2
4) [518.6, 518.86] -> 11.2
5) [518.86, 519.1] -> 11.6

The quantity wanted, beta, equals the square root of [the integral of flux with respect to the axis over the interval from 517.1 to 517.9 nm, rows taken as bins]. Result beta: 3.03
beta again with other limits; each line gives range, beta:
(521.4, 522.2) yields 3.12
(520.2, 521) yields 3.03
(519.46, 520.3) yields 3.11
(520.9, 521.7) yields 3.10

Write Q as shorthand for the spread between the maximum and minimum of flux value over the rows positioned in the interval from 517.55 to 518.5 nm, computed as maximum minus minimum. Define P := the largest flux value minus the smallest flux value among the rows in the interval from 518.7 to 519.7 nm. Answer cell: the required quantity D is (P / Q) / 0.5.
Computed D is 1.44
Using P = 1.99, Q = 2.8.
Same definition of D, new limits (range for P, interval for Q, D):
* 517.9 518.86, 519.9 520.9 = 1.41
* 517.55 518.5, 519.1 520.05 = 2.58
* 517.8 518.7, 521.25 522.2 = 1.44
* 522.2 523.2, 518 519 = 2.12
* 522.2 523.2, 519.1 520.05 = 1.70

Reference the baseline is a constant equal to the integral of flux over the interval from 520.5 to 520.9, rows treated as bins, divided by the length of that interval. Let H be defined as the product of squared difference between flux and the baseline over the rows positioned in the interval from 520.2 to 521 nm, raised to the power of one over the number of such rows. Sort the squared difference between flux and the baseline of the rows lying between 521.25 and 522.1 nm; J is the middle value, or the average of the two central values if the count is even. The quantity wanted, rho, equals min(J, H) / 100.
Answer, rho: 0.0005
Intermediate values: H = 0.045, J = 0.57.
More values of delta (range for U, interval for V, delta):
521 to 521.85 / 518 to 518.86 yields 22.0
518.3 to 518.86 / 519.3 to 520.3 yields 21.5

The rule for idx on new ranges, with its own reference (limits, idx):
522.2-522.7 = -0.06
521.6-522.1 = -0.19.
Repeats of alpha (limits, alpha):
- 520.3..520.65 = 4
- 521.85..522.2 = 4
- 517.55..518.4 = 10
